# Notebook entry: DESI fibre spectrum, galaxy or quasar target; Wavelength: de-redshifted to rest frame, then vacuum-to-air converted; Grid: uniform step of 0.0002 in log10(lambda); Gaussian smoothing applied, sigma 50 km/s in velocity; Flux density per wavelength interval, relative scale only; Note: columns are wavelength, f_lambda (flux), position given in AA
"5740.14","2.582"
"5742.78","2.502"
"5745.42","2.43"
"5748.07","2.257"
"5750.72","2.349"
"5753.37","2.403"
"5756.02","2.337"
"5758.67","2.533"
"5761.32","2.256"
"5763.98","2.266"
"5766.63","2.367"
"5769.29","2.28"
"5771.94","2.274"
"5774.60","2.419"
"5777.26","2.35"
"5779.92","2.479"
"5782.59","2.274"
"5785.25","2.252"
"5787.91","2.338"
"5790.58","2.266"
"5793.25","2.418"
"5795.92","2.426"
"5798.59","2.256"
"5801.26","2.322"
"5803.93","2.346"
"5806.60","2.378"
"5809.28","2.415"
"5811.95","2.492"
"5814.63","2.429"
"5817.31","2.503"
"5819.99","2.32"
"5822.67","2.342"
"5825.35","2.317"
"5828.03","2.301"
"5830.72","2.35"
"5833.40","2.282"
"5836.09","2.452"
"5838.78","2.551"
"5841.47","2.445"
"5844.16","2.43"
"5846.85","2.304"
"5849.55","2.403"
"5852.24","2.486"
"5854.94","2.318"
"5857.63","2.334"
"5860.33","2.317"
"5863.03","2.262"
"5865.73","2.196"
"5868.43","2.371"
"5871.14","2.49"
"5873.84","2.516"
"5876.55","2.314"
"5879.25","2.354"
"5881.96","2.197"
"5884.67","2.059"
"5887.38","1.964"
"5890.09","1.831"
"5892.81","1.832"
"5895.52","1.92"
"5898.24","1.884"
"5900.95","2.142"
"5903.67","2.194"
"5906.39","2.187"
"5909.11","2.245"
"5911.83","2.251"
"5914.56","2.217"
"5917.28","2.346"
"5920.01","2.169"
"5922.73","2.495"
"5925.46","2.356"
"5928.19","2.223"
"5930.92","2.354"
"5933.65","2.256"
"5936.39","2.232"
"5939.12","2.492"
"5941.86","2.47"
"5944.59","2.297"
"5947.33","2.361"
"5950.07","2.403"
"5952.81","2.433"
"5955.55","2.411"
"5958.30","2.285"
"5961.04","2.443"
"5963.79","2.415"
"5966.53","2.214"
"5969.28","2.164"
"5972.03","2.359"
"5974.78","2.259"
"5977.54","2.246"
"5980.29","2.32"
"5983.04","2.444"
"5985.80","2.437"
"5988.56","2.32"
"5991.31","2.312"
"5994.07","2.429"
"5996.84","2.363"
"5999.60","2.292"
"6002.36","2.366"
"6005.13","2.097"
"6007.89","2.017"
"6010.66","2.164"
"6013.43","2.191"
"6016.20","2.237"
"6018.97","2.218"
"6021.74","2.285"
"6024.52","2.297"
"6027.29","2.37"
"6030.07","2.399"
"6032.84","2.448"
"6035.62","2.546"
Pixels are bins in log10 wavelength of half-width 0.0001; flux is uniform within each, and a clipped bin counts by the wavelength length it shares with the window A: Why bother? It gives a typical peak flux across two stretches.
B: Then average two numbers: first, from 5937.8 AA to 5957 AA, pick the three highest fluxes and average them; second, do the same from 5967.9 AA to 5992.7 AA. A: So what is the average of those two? 2.44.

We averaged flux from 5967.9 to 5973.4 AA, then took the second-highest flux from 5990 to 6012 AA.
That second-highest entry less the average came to 0.105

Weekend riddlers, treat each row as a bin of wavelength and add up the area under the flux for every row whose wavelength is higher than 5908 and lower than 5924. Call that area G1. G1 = 37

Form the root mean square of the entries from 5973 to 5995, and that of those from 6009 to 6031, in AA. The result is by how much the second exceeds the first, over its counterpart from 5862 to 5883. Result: -0.032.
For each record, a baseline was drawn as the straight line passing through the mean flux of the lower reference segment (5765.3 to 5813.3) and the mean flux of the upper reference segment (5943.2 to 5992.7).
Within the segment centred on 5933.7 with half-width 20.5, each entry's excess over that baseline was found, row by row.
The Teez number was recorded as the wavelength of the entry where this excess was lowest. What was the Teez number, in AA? 5920.01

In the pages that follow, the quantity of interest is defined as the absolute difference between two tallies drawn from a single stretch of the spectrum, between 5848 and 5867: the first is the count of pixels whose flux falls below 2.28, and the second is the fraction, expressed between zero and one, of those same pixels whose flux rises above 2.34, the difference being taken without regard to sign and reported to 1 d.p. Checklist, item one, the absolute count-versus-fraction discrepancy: 1.7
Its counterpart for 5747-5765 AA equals 2.6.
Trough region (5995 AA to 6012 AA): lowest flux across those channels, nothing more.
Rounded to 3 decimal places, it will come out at 2.017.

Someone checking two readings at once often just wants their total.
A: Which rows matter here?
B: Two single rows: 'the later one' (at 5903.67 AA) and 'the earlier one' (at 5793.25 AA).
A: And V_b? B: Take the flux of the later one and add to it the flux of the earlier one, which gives 4.61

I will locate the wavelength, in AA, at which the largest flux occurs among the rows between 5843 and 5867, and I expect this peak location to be 5852.24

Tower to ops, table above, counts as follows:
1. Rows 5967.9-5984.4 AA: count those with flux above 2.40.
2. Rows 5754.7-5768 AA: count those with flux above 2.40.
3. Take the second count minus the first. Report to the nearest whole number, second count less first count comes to 0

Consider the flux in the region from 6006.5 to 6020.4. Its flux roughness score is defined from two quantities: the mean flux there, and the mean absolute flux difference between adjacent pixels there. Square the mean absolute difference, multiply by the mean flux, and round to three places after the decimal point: 0.008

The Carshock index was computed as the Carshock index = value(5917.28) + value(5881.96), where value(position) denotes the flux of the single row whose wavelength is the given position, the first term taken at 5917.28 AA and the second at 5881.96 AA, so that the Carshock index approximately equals 4.54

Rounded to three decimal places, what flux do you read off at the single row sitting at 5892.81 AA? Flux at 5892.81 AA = 1.832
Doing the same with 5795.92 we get 2.426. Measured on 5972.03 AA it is 2.359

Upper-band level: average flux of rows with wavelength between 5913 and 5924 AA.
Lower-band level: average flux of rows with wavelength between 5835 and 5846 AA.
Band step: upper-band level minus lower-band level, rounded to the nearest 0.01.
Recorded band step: -0.16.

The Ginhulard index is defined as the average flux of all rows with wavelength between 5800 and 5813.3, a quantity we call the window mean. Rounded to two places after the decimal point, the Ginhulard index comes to 2.39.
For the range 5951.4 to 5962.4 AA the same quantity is 2.39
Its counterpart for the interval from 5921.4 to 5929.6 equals 2.36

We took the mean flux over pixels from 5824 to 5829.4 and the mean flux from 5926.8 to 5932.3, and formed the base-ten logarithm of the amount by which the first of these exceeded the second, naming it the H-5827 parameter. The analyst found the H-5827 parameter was -1.7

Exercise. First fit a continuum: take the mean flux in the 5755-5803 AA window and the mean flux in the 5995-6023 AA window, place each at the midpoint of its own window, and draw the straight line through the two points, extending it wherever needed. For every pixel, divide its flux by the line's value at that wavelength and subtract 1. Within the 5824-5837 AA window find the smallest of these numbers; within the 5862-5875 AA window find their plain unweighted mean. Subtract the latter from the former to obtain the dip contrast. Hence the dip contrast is -0.045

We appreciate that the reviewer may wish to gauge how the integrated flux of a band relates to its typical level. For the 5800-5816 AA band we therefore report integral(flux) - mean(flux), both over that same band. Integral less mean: 36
